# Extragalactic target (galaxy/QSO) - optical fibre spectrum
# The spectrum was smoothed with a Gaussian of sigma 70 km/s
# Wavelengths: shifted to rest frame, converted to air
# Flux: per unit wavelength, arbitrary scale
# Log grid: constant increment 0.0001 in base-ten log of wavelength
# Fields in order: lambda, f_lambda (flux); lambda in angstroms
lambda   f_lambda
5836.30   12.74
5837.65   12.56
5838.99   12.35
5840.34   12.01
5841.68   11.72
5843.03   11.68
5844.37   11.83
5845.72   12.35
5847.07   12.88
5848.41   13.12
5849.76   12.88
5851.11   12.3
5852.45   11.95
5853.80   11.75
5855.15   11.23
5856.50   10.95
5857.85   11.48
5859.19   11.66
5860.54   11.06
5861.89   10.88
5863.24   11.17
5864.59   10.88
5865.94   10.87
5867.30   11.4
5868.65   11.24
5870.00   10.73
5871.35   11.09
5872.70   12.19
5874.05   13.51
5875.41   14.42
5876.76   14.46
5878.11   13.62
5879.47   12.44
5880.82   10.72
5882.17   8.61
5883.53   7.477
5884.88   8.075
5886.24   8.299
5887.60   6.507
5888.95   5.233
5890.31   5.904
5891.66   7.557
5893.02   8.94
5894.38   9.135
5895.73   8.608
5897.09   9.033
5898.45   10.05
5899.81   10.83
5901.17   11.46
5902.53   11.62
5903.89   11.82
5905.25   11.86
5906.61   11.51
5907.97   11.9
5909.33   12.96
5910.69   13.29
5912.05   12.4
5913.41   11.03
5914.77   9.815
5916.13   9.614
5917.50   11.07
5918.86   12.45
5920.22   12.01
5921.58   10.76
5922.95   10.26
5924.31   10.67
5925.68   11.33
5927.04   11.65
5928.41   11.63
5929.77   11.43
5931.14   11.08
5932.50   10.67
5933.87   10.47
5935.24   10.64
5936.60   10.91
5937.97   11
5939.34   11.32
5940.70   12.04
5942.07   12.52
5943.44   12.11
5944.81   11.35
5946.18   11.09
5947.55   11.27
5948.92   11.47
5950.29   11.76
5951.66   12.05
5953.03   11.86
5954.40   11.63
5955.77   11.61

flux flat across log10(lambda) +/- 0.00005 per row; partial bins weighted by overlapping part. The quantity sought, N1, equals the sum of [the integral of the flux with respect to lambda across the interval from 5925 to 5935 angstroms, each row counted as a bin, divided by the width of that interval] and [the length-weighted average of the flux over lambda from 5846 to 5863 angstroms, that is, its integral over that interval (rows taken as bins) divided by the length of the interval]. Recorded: 23.0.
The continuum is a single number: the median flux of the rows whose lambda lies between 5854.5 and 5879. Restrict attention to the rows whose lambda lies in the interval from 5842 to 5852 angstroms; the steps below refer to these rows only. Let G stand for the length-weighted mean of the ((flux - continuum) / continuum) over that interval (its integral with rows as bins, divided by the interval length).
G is 0.10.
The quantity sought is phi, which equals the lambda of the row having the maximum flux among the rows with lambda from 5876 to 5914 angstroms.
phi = 5876.76 angstroms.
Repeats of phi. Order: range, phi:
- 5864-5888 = 5876.76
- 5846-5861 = 5848.41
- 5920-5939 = 5920.22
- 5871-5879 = 5876.76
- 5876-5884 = 5876.76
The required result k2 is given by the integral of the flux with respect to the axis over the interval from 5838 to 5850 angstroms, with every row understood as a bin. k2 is 148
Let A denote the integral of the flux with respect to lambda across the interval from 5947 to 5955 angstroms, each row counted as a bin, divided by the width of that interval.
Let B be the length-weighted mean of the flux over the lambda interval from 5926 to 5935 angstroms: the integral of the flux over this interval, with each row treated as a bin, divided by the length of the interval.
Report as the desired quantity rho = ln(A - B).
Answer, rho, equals -0.60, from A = 11.7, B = 11.1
